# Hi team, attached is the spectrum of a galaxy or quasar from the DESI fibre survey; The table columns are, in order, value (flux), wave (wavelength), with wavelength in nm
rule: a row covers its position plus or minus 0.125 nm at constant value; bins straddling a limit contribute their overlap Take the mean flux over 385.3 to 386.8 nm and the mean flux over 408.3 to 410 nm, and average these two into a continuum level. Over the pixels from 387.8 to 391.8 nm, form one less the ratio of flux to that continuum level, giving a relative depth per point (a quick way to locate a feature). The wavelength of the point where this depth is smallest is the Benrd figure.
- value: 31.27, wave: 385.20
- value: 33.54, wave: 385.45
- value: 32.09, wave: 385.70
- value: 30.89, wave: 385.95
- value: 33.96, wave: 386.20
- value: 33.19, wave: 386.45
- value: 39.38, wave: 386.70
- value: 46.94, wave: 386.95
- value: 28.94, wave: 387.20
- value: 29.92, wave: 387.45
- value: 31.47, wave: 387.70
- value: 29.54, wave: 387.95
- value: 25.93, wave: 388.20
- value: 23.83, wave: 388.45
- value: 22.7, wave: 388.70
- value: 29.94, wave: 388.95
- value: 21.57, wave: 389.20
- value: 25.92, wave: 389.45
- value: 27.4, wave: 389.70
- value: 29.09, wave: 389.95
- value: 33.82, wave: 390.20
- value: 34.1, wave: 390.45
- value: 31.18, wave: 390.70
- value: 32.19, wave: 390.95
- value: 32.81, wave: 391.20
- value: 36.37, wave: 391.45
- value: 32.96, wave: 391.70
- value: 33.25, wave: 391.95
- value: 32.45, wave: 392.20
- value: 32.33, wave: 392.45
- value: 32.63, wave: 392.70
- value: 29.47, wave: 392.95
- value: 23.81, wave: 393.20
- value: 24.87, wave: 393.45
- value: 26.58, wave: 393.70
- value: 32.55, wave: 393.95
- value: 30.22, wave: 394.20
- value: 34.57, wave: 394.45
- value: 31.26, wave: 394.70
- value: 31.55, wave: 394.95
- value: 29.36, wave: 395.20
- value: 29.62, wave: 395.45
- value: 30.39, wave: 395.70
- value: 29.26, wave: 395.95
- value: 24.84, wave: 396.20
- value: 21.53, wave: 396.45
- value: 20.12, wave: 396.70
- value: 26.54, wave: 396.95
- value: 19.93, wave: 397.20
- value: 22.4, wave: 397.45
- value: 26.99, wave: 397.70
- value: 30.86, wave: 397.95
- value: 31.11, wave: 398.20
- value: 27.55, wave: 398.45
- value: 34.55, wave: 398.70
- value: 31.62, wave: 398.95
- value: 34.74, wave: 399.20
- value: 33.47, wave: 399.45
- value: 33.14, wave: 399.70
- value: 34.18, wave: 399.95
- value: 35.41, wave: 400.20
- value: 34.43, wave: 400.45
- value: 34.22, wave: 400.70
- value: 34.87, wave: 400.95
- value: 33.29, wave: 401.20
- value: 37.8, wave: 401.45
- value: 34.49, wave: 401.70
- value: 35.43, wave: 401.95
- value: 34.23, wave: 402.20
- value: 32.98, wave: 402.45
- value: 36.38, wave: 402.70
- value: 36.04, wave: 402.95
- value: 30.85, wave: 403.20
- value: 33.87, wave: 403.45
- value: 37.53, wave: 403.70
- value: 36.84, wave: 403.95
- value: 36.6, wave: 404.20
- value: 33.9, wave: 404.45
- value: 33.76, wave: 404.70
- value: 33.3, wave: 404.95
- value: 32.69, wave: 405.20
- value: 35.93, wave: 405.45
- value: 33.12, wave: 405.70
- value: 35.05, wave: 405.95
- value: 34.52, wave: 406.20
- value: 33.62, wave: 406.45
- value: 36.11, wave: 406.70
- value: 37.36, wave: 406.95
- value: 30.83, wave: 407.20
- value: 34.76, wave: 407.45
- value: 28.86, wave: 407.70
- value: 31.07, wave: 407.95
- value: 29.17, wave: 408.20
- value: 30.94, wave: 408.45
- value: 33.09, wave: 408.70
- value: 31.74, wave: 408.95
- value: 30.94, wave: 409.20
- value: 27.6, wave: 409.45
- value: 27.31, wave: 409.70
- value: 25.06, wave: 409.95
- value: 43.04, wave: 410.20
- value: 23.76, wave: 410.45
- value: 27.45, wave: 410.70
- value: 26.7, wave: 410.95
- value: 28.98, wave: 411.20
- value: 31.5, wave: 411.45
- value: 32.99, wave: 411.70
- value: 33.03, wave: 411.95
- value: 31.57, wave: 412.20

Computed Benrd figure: 391.45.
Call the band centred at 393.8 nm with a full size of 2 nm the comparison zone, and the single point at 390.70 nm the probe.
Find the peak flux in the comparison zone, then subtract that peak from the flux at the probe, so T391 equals -3.4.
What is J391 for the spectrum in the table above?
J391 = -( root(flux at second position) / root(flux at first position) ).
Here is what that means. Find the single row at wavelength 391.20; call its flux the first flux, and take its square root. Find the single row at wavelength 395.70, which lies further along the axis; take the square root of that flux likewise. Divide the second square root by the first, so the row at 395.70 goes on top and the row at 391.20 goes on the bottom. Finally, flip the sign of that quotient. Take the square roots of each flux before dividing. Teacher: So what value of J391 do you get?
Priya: -1.0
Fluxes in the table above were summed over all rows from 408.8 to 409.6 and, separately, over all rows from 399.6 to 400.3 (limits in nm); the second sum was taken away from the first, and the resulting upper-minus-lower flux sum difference -12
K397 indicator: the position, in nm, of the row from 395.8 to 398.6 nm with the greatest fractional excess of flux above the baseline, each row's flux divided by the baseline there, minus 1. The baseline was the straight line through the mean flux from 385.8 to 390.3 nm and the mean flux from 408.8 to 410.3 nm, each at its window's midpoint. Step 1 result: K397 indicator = 398.20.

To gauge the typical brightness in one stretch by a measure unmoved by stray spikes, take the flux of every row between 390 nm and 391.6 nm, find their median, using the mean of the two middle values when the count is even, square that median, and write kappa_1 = 1110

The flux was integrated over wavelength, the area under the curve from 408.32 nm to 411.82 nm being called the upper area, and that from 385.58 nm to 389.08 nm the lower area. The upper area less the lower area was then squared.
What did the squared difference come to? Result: 19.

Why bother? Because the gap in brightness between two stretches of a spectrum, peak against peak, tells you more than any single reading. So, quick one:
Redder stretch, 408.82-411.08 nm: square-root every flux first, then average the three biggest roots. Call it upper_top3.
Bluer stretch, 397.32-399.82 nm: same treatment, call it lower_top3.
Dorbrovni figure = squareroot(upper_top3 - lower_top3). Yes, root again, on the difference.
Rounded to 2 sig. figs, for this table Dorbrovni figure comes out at 0.26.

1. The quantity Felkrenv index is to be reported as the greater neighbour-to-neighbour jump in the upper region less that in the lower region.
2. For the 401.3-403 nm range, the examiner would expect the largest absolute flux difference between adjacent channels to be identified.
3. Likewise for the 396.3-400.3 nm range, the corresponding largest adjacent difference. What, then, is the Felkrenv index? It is -3.6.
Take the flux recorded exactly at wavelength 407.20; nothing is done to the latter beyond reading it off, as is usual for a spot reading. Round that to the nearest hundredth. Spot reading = 30.83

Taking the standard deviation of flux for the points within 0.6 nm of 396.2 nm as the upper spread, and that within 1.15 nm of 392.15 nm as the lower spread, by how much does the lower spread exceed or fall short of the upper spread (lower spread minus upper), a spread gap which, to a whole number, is -1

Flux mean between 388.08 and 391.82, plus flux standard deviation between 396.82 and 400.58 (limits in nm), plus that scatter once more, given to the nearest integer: 39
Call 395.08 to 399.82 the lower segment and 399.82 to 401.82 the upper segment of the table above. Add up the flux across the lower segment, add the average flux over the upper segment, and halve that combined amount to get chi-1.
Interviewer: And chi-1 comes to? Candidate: 286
